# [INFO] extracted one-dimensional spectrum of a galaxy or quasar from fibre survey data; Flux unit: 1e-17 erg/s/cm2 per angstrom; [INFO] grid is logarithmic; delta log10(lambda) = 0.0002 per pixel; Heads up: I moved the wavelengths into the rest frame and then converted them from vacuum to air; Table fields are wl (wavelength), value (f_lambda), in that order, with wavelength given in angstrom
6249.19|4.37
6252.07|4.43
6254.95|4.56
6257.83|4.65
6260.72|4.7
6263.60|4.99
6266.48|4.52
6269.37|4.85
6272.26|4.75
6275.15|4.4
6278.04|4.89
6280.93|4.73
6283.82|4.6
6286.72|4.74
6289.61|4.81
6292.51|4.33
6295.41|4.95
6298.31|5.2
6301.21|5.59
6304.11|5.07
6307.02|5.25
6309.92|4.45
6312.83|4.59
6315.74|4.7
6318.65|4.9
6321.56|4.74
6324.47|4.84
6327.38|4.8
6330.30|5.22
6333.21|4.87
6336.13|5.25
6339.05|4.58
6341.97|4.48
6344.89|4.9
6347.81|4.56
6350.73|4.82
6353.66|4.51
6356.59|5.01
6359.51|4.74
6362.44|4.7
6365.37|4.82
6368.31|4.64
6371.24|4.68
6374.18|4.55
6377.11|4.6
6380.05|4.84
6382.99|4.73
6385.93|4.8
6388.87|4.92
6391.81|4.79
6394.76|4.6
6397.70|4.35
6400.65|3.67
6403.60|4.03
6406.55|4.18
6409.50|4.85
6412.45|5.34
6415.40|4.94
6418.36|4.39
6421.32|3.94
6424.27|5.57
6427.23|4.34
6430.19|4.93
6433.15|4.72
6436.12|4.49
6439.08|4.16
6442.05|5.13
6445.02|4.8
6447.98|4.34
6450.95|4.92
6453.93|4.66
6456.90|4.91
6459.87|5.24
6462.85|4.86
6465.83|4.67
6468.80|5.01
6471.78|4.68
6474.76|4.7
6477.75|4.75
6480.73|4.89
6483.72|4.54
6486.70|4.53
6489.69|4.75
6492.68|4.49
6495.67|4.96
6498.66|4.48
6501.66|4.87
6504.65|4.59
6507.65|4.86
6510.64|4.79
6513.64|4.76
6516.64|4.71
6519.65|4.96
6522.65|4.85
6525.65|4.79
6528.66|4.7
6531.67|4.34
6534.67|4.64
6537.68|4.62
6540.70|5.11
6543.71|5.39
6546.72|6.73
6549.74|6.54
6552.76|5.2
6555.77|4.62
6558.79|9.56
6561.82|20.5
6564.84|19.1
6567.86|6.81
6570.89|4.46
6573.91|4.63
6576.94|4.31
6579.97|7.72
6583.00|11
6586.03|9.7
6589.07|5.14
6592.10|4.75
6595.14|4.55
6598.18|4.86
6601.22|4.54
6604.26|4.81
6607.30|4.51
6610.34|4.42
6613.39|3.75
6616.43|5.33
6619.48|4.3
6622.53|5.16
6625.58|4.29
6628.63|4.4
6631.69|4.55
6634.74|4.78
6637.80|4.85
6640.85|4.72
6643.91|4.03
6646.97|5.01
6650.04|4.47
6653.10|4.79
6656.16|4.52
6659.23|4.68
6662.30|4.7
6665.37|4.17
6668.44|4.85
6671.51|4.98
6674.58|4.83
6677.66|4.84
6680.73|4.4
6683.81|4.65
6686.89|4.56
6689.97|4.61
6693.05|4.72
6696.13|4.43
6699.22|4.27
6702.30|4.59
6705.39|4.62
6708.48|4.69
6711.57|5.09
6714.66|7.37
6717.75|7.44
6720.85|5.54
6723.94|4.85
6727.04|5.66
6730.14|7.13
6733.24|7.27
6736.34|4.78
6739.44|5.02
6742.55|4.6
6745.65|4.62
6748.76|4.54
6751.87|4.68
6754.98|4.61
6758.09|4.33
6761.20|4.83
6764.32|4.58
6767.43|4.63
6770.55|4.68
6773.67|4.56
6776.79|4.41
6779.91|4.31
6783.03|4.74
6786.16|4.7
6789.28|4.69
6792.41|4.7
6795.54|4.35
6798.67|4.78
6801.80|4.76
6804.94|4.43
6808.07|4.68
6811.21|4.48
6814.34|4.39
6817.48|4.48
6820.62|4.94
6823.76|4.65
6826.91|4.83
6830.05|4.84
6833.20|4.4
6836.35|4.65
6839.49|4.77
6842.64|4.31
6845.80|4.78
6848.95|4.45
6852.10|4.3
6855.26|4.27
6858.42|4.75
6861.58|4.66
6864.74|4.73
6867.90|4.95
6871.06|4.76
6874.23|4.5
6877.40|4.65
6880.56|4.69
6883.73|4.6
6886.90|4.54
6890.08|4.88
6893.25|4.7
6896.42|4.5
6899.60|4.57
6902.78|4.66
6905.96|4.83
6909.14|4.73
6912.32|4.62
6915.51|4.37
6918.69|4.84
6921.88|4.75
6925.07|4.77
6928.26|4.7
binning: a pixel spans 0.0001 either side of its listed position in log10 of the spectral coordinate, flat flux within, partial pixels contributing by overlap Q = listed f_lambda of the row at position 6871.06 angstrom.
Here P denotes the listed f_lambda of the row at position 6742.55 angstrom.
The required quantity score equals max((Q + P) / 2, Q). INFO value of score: 4.8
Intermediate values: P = 4.6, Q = 4.76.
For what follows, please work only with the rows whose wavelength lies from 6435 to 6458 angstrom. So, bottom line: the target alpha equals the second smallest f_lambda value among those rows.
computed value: 4.34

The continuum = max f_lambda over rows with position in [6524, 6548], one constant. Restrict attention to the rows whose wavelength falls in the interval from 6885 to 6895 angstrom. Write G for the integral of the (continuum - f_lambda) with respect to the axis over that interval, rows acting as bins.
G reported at 20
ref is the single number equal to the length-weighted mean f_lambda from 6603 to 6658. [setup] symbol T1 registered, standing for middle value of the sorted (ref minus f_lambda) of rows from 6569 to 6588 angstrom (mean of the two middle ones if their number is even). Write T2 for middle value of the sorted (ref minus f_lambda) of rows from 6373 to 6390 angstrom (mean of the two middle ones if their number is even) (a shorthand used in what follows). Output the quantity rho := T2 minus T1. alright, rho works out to 1.41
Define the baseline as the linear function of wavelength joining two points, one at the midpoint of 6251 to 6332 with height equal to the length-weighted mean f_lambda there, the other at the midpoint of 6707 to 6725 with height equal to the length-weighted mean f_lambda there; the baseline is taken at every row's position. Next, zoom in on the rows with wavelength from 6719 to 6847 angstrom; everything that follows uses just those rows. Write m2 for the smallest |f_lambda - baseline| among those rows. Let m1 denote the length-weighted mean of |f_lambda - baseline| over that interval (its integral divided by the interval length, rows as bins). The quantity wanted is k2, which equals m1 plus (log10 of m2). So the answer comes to 0.7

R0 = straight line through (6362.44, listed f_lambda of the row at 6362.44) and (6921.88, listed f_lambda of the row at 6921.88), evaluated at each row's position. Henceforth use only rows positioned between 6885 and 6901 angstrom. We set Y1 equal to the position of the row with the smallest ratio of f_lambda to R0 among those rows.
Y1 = 6896.42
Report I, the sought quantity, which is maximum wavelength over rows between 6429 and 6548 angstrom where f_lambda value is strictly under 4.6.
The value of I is 6531.67 angstrom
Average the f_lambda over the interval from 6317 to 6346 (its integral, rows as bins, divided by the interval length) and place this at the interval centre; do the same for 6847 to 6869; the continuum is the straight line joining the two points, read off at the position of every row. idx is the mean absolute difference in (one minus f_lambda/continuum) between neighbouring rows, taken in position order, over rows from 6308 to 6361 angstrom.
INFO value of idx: 0.058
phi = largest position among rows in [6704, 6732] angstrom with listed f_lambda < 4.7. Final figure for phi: 6708.48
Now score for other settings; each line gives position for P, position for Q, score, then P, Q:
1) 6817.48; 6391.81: 4.8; 4.48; 4.79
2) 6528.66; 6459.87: 5.2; 4.7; 5.24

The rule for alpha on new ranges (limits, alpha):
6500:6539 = 4.59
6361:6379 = 4.6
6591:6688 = 4.03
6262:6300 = 4.4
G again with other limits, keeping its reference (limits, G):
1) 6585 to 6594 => 4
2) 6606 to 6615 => 23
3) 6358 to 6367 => 18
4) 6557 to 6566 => -83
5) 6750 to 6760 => 22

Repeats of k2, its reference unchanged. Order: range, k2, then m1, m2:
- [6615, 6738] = 0.4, 1.1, 0.23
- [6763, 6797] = 1.6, 1.4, 1.29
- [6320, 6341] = -1.3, 0.2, 0.03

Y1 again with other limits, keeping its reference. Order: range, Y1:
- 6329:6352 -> 6341.97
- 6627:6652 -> 6643.91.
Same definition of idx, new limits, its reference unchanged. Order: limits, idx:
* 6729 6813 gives 0.059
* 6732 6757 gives 0.106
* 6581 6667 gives 0.133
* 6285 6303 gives 0.074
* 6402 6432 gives 0.142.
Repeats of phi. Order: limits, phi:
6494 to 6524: 6504.65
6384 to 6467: 6465.83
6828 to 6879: 6877.40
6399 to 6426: 6421.32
